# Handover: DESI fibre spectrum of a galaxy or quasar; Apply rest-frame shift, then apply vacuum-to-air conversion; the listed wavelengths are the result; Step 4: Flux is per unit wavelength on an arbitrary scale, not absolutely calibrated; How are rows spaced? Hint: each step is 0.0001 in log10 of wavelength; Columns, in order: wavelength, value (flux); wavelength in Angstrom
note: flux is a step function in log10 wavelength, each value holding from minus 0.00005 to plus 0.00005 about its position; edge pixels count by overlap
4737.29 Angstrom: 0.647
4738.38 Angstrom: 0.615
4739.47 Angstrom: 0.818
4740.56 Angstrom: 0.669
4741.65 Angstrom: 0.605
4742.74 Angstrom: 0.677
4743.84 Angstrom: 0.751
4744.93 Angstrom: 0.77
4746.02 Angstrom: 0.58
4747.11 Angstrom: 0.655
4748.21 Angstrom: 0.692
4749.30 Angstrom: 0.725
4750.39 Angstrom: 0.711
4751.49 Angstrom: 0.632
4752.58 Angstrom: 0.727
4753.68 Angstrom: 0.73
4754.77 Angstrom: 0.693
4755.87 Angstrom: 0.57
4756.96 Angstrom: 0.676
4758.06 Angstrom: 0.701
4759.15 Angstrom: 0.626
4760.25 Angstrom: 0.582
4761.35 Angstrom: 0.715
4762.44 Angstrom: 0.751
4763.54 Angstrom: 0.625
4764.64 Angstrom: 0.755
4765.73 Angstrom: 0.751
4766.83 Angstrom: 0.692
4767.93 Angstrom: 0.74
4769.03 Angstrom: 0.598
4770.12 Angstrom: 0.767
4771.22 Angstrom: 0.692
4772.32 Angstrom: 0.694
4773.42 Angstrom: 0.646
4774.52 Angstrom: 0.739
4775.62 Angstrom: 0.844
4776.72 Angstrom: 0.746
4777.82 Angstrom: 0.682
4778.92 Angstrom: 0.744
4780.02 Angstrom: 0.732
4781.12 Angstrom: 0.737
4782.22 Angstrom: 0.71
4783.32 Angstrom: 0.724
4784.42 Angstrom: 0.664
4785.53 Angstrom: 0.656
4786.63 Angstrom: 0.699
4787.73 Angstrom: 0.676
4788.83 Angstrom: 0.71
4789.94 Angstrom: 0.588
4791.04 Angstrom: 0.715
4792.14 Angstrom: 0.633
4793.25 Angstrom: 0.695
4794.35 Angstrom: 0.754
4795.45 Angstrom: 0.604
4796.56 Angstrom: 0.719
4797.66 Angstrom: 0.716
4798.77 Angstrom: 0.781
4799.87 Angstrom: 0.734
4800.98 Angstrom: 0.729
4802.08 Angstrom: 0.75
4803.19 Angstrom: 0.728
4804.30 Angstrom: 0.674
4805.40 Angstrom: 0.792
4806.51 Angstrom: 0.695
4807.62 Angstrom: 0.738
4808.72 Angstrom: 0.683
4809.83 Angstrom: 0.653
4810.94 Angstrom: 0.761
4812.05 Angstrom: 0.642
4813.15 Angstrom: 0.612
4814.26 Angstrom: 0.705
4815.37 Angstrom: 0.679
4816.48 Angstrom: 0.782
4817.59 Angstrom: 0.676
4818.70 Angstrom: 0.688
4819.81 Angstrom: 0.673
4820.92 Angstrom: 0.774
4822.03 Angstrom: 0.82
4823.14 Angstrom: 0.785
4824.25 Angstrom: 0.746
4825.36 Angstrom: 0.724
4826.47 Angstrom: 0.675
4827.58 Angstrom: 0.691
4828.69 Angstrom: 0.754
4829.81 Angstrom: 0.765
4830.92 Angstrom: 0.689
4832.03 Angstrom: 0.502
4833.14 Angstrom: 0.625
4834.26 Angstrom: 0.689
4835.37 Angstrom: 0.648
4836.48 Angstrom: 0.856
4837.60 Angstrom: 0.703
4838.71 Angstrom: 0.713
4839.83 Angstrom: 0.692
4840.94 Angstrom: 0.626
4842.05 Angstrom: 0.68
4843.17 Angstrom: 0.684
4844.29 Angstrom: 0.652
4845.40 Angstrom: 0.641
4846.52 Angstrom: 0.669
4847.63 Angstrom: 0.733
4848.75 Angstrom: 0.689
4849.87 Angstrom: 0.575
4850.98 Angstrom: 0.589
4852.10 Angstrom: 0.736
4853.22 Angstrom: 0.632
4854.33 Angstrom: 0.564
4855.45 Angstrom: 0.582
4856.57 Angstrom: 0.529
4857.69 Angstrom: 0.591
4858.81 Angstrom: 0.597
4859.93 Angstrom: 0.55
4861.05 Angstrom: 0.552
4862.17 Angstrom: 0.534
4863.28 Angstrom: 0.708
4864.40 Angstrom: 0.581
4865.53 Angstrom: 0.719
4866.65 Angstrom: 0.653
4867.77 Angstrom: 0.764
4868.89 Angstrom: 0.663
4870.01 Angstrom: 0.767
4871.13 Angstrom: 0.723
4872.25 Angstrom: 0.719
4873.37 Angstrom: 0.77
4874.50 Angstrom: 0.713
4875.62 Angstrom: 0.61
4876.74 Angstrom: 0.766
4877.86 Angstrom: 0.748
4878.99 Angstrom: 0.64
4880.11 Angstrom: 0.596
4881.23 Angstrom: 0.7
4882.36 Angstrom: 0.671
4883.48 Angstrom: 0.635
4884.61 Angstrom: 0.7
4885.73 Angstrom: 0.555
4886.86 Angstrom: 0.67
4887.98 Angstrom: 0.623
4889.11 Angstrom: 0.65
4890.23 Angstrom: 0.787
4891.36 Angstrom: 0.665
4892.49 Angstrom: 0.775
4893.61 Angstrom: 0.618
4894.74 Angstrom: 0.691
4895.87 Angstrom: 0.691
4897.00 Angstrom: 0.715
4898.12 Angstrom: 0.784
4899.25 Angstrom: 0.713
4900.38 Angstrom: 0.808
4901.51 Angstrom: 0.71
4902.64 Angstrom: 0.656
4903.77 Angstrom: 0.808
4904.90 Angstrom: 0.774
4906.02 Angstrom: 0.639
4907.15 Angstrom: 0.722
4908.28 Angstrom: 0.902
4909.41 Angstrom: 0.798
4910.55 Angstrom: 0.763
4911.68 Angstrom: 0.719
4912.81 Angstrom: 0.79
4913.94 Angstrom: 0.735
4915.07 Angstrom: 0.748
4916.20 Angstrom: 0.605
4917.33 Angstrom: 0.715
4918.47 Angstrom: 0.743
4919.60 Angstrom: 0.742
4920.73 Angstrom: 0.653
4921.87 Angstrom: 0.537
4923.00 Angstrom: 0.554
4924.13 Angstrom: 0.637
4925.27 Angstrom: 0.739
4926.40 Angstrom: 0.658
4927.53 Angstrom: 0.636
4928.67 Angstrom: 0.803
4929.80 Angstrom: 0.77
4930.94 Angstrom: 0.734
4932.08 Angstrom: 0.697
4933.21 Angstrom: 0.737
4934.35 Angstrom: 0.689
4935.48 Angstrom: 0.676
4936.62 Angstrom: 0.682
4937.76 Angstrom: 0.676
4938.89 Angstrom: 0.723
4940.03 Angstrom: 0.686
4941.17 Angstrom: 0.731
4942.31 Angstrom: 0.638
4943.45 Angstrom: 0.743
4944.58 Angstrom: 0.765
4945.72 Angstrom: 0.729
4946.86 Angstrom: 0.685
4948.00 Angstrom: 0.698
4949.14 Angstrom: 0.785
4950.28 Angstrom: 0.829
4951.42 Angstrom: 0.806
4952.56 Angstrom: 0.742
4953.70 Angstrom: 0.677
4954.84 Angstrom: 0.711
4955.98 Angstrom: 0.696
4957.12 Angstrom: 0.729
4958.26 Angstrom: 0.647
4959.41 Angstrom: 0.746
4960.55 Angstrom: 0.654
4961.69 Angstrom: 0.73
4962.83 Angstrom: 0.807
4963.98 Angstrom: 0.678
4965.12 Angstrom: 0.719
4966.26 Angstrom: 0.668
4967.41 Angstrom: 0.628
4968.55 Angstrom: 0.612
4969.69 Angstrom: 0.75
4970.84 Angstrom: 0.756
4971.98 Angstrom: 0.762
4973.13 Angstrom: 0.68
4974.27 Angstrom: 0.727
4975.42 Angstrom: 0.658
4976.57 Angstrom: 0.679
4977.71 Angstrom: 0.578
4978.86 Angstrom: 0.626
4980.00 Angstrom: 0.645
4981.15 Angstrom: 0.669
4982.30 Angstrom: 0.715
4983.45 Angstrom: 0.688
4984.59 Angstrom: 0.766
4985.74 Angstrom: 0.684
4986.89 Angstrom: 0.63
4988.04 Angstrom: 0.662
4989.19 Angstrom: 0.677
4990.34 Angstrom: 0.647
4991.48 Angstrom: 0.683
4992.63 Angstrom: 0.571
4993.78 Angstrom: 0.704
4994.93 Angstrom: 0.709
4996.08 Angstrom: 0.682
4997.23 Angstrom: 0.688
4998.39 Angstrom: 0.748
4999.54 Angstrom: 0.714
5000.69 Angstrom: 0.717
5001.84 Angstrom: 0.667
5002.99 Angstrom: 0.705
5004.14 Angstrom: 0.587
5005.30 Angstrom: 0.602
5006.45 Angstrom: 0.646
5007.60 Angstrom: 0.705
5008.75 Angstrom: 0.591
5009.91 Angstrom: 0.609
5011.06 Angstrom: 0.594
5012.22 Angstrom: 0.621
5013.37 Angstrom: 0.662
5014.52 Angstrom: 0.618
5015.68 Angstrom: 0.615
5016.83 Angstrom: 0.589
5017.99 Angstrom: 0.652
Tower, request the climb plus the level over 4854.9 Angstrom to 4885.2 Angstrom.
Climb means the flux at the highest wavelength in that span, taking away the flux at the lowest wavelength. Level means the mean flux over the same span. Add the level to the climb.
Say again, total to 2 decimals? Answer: 0.78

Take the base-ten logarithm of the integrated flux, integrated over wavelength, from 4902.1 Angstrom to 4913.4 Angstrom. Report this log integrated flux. 0.932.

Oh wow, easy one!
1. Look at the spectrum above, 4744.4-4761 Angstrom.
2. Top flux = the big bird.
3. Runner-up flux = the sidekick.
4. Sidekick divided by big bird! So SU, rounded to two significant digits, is 0.95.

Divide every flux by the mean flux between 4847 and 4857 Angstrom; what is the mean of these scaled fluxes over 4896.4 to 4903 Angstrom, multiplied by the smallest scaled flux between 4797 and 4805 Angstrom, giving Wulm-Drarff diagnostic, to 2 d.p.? 1.26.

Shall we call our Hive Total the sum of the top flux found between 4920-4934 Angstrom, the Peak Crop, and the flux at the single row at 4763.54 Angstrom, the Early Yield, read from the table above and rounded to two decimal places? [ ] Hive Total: 1.43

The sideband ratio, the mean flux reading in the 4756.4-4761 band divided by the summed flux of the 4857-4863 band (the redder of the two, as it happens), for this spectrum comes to 0.23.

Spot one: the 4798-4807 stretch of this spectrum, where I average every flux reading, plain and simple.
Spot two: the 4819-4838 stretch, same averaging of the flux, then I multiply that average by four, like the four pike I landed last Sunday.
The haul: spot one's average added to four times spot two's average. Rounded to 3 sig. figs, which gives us 3.59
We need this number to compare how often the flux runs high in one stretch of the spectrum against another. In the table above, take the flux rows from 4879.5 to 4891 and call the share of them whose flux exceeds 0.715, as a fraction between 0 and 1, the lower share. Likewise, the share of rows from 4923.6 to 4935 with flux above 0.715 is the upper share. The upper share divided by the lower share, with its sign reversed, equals -5.0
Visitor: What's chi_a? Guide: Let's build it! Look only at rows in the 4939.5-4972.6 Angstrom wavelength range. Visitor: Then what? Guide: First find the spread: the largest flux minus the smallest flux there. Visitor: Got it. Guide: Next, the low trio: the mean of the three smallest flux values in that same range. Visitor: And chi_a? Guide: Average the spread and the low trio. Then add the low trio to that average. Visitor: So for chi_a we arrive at 1.05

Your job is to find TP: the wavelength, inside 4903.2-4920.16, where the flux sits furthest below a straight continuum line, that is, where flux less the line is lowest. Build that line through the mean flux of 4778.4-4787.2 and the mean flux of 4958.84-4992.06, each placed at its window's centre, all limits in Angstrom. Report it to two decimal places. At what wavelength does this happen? 4916.20 Angstrom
